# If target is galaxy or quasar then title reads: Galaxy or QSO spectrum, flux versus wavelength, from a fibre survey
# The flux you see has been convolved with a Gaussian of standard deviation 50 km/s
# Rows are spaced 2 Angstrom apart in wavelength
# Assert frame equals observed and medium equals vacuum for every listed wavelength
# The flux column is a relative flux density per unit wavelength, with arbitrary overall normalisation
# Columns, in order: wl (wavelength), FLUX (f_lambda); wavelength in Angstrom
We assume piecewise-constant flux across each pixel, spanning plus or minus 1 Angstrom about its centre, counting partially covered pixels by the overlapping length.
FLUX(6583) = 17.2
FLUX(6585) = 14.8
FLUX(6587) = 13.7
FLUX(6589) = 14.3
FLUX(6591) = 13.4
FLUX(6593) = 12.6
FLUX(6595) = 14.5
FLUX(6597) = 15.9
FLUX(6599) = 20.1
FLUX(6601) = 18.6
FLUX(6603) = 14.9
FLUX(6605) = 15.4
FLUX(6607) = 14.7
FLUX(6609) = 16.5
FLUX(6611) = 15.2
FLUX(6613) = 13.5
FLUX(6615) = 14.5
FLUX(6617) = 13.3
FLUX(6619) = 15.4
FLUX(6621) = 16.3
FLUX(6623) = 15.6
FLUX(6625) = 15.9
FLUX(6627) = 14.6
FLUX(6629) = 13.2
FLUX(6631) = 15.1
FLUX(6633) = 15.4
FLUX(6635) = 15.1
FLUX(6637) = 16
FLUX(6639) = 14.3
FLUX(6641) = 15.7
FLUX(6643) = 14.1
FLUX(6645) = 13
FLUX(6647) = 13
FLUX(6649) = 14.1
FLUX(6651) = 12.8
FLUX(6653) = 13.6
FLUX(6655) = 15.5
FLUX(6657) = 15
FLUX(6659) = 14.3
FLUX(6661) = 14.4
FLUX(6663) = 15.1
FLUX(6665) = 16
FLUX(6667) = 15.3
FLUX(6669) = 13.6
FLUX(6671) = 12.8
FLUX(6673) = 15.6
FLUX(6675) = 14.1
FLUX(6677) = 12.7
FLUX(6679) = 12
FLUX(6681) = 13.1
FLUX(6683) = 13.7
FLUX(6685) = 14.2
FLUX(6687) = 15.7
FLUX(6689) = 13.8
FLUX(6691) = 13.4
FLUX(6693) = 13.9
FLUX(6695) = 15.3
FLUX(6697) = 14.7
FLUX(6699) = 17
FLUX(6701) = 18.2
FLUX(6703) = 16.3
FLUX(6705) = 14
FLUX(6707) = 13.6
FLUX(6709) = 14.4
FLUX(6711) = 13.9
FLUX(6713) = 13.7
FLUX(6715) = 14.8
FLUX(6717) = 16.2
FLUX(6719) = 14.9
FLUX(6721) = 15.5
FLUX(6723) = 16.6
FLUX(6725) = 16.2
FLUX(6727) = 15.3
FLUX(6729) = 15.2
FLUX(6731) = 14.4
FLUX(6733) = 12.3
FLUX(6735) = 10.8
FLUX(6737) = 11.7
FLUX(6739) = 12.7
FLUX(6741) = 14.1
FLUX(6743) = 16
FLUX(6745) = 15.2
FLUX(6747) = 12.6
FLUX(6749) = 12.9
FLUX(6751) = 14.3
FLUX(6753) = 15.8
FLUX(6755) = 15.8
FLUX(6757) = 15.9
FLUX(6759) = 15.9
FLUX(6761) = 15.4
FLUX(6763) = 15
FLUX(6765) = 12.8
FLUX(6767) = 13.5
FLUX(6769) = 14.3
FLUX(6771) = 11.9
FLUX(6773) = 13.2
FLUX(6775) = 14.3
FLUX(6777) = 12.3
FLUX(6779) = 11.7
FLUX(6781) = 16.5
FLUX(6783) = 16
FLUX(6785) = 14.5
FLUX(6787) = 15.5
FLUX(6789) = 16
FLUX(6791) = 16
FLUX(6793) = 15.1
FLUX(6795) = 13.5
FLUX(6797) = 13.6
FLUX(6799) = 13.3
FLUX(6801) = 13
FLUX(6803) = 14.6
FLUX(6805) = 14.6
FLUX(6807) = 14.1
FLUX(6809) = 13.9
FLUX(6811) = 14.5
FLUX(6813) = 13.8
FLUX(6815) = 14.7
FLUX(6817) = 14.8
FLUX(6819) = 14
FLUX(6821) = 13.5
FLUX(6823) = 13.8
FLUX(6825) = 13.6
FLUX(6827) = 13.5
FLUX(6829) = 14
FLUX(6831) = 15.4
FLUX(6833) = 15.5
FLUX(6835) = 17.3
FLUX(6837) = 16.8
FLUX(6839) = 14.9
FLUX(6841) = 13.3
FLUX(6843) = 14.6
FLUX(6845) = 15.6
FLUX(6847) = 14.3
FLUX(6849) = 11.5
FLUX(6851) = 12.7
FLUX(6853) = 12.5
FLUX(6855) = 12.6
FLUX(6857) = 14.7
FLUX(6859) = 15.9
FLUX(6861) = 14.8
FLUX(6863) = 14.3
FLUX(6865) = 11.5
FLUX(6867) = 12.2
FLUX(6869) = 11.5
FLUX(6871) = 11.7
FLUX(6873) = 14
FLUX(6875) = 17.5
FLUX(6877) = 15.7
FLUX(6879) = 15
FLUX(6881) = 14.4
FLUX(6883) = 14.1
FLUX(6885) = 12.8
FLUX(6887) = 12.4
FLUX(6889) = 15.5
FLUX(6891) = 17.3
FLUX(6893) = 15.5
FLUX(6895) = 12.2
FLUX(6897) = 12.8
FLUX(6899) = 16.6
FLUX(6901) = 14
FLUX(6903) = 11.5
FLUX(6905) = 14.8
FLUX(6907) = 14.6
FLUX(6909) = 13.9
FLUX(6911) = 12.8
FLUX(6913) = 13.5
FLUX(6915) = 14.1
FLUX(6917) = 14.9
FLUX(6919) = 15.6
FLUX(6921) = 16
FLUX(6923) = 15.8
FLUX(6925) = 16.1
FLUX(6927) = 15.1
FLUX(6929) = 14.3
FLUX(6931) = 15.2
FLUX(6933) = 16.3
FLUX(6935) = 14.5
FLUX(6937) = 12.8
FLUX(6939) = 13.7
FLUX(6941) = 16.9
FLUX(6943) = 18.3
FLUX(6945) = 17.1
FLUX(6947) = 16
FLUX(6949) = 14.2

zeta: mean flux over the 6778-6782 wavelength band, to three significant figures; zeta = 14.1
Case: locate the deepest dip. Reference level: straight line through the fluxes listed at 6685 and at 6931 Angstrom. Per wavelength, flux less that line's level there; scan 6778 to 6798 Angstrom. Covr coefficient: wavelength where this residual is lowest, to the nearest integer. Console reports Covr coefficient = 6779 Angstrom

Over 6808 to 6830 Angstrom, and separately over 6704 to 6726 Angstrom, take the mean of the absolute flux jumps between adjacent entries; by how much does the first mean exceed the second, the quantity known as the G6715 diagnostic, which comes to -0.3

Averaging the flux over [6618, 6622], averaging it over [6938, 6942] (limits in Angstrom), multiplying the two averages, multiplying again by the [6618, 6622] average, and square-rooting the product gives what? 62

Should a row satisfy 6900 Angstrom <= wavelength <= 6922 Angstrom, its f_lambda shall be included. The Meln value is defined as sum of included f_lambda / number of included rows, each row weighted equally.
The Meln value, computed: 14.2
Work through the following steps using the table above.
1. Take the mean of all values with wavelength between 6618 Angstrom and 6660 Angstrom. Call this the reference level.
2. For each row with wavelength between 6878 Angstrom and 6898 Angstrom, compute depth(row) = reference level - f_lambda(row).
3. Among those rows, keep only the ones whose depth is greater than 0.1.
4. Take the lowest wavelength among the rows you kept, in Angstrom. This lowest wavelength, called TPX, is 6881 Angstrom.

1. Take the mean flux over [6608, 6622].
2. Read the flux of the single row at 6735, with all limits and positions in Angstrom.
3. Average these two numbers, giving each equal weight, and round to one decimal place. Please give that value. 12.9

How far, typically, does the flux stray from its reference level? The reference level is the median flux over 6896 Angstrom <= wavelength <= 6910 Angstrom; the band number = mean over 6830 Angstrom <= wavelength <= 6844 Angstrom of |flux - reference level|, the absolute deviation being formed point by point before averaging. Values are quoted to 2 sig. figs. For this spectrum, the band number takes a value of 1.6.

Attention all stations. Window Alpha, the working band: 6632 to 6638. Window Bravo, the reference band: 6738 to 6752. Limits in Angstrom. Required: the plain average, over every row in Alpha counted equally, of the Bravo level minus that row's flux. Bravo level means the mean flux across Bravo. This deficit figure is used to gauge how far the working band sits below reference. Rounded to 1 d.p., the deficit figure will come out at -1.5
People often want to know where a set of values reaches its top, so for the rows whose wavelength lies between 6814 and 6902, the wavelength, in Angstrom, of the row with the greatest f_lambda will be 6875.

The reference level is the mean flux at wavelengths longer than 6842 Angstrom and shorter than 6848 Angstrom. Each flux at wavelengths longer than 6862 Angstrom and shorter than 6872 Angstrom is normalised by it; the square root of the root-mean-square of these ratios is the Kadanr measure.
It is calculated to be 0.91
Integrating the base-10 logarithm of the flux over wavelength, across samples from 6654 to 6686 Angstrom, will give 37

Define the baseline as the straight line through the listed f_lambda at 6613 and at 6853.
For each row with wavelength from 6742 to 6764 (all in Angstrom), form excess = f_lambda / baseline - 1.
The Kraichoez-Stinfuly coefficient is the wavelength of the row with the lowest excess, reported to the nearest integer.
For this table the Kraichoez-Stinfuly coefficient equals 6747 Angstrom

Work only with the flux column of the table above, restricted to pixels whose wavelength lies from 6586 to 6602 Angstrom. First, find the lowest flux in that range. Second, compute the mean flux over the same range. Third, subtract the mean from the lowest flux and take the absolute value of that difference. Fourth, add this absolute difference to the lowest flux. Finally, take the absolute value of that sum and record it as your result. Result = 15.4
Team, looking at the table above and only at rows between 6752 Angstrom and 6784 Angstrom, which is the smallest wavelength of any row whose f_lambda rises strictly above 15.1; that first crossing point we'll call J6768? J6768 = 6753 Angstrom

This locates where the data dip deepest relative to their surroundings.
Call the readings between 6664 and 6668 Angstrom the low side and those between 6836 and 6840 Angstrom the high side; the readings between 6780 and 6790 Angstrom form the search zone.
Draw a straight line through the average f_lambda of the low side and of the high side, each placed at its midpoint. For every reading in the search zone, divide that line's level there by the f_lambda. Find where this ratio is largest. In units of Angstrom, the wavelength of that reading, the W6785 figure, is 6785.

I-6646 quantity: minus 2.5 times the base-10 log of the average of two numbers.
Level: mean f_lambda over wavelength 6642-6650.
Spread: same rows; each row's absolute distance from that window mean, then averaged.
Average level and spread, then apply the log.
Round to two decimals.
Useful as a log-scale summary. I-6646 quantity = -2.12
